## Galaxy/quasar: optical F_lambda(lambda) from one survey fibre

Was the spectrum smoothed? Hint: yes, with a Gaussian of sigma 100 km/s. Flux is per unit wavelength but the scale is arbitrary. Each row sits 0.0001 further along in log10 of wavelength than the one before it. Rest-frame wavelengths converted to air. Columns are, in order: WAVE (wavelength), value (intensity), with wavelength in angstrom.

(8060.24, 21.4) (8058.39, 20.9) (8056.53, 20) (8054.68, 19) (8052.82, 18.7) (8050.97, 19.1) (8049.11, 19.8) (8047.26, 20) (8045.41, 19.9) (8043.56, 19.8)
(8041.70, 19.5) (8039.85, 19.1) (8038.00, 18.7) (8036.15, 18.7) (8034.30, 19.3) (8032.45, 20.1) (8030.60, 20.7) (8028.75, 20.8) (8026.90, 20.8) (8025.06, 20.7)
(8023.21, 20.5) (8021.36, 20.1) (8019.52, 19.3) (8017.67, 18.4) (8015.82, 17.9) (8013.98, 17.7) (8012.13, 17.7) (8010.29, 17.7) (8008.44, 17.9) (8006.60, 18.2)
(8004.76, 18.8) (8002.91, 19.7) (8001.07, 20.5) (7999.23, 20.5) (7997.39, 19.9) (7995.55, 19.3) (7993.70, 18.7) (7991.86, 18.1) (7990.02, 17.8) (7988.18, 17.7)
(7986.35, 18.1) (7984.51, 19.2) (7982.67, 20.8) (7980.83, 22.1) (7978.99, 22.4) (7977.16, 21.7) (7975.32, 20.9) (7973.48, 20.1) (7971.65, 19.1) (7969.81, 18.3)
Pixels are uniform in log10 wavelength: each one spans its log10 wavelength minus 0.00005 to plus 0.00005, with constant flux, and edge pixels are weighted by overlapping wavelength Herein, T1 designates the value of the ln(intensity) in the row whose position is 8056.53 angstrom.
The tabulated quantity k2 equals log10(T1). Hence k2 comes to 0.477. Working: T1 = 3.00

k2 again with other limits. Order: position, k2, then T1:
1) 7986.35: 0.462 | 2.90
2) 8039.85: 0.470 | 2.95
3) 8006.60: 0.463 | 2.90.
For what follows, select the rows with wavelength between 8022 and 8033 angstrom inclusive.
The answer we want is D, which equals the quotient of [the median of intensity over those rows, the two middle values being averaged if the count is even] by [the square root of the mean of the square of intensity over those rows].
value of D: 1.005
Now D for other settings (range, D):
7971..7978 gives 1.001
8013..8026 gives 1.002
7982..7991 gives 0.965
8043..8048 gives 1.000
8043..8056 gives 1.017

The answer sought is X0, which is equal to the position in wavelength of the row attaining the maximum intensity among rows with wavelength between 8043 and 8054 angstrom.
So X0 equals 8047.26 angstrom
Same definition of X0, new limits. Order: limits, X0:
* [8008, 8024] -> 8023.21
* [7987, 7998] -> 7997.39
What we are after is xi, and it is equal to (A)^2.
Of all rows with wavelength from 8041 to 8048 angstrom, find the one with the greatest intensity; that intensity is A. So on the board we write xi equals 400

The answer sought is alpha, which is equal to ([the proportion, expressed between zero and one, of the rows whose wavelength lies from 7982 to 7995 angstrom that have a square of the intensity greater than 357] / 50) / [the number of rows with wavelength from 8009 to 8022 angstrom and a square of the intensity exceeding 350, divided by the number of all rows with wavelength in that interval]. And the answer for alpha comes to 0.0200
